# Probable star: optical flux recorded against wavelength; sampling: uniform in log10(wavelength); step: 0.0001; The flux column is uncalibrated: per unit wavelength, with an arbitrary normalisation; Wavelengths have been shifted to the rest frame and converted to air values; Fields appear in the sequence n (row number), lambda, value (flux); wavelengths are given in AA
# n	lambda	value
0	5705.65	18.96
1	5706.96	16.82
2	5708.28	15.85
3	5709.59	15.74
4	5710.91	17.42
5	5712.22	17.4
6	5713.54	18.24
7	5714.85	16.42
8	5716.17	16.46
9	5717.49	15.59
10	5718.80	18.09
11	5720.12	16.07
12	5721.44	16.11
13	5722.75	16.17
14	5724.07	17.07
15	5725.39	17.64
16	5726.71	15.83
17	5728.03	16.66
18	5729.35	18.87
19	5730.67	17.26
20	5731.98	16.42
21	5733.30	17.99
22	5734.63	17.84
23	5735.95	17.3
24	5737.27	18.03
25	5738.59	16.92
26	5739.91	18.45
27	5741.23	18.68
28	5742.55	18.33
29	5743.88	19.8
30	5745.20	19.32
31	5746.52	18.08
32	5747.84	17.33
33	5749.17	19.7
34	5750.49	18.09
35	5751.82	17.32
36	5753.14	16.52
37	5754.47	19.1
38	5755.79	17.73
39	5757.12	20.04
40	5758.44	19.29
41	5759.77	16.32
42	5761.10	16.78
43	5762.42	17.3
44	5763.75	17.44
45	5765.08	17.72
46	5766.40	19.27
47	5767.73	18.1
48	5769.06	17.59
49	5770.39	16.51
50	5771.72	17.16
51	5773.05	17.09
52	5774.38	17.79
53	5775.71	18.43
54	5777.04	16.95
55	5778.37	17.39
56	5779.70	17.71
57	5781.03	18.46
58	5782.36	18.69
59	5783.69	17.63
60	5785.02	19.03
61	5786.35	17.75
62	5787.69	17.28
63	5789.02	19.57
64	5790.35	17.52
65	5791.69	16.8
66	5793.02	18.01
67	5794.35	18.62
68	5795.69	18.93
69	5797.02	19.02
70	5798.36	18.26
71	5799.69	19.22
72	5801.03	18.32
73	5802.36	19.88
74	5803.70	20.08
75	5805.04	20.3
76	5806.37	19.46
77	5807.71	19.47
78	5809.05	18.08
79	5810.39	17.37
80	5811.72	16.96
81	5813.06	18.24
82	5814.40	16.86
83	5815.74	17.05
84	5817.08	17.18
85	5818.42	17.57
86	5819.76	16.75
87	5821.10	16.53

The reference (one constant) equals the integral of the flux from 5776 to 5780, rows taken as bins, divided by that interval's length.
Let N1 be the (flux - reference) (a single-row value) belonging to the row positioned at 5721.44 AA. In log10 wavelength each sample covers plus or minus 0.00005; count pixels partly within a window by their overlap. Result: -1.3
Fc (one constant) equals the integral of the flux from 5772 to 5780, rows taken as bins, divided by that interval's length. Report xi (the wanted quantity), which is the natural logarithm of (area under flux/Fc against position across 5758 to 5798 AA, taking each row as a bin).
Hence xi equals 3.7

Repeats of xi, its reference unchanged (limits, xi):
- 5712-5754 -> 3.7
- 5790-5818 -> 3.4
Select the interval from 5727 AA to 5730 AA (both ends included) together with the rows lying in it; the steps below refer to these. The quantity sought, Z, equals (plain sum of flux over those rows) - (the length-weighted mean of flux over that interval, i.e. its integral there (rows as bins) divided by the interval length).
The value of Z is 18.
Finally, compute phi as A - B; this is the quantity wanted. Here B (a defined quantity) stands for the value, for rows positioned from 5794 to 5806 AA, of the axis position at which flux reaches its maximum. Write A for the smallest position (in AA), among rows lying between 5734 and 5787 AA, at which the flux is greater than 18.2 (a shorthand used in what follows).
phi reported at -65.1 AA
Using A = 5739.91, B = 5805.04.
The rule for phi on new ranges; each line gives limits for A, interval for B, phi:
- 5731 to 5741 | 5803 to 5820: -65.1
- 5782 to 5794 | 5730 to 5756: 38.5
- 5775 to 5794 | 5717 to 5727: 56.9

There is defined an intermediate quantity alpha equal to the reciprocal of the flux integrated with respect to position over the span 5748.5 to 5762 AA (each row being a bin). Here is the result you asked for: 0.751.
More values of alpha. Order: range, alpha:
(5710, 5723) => 0.776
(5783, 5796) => 0.720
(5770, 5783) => 0.738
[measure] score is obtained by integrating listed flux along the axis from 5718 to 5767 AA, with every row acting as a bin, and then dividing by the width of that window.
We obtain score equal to 17.7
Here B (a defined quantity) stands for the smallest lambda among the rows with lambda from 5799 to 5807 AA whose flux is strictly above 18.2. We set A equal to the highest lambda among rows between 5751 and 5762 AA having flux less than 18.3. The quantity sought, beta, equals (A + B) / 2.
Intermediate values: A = 5761.10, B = 5799.69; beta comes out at 5780.4 AA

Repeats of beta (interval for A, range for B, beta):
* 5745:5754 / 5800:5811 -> 5777.1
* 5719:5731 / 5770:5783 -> 5753.2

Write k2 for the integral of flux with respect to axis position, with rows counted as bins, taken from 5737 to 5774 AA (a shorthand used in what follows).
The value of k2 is 666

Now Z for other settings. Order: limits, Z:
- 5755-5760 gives 55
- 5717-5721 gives 33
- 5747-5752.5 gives 54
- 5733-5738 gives 53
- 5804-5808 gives 39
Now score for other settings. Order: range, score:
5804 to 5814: 18.6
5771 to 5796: 17.9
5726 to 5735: 17.2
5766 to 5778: 17.6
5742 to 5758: 18.5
